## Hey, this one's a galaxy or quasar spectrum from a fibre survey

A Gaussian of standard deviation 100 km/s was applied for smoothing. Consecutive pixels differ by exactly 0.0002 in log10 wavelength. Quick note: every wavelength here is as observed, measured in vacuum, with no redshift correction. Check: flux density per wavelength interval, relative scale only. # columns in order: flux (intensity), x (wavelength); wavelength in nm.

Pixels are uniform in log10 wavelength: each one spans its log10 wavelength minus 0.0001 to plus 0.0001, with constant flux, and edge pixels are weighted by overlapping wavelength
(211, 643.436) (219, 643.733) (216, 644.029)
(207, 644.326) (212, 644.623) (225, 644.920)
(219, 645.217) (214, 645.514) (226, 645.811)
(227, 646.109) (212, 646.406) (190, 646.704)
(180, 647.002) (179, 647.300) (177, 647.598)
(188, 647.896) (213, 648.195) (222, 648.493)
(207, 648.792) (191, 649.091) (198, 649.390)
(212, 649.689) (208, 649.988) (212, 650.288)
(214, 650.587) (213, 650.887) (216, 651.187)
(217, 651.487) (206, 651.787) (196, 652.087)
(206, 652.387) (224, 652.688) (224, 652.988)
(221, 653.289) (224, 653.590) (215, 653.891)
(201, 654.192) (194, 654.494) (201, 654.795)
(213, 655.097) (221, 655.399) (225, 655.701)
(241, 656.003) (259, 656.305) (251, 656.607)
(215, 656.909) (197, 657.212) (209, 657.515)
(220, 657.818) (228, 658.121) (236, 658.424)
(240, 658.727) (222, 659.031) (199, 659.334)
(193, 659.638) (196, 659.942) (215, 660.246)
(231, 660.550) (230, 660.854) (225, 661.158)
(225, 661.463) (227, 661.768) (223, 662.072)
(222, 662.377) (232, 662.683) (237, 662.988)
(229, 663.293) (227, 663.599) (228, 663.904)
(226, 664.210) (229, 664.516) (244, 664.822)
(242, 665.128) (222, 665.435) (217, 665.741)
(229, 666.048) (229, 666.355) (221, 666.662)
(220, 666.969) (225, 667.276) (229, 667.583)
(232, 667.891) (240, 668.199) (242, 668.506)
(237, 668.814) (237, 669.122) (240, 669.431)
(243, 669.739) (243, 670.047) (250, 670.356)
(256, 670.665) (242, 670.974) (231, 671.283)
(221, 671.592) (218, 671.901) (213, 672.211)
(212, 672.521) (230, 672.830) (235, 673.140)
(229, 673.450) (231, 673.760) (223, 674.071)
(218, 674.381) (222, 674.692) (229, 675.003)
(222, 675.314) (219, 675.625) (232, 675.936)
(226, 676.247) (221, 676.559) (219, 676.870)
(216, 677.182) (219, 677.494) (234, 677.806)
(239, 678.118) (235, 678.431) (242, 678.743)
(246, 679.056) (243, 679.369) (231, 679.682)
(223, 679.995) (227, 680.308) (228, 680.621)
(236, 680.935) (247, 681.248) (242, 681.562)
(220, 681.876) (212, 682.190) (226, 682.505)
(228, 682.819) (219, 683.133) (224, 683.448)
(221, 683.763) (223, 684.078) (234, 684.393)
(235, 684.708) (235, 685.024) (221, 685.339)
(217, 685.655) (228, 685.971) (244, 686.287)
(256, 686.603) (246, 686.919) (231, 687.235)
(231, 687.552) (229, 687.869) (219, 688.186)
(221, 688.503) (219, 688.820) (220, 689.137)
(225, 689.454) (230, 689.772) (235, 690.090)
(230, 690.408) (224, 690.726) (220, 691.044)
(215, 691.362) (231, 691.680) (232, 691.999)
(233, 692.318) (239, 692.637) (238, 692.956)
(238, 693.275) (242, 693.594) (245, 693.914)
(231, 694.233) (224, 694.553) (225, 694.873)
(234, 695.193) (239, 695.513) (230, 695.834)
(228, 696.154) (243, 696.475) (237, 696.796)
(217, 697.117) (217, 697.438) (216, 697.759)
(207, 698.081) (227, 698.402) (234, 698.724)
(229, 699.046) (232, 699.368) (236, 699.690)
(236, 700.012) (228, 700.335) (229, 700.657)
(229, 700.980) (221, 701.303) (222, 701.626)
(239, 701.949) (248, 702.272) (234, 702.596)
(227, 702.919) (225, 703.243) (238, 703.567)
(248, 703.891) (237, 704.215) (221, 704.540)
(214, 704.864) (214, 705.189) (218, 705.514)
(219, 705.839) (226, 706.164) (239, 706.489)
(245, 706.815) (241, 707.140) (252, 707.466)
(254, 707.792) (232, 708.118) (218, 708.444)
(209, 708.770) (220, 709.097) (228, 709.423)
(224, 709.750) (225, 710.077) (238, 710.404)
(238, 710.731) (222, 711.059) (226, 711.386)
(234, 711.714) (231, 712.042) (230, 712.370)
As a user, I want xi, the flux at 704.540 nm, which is 221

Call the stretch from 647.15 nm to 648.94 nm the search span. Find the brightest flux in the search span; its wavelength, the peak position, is 648.493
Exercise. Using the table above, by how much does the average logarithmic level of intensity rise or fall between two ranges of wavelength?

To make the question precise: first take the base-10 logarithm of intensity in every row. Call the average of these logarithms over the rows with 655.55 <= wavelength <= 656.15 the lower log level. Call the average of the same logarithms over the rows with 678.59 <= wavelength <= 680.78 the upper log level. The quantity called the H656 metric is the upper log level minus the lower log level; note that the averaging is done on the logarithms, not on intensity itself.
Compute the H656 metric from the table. 0.002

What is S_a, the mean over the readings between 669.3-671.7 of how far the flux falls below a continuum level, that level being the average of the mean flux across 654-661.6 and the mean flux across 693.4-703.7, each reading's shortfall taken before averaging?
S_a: -16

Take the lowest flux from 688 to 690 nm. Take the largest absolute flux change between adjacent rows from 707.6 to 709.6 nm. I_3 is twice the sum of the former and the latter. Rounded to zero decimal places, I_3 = 482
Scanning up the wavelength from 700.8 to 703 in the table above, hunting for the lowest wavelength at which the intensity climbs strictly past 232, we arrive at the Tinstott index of 701.949 nm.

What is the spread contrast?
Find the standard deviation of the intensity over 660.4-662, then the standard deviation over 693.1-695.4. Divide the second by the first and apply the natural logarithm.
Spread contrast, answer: 1.1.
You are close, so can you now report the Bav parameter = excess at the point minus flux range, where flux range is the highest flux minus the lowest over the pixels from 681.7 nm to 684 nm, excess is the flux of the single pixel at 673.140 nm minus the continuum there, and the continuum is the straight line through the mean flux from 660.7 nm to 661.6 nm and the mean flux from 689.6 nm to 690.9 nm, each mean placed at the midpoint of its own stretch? -8.9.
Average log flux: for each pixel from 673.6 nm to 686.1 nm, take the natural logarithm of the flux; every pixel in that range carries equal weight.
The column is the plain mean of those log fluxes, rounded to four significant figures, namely 5.428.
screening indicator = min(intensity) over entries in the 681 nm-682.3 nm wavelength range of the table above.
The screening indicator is 212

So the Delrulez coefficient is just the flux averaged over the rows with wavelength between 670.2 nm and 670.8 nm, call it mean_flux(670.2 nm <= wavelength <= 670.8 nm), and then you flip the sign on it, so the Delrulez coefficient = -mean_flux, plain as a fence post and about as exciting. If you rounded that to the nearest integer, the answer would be -253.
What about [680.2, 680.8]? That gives -228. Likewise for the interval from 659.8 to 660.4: -206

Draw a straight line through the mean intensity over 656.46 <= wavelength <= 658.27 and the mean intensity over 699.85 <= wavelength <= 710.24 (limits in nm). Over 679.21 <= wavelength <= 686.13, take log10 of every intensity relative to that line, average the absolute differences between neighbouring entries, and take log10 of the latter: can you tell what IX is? -1.85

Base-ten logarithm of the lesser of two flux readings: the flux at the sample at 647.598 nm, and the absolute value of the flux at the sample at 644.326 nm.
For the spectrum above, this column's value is 2.248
